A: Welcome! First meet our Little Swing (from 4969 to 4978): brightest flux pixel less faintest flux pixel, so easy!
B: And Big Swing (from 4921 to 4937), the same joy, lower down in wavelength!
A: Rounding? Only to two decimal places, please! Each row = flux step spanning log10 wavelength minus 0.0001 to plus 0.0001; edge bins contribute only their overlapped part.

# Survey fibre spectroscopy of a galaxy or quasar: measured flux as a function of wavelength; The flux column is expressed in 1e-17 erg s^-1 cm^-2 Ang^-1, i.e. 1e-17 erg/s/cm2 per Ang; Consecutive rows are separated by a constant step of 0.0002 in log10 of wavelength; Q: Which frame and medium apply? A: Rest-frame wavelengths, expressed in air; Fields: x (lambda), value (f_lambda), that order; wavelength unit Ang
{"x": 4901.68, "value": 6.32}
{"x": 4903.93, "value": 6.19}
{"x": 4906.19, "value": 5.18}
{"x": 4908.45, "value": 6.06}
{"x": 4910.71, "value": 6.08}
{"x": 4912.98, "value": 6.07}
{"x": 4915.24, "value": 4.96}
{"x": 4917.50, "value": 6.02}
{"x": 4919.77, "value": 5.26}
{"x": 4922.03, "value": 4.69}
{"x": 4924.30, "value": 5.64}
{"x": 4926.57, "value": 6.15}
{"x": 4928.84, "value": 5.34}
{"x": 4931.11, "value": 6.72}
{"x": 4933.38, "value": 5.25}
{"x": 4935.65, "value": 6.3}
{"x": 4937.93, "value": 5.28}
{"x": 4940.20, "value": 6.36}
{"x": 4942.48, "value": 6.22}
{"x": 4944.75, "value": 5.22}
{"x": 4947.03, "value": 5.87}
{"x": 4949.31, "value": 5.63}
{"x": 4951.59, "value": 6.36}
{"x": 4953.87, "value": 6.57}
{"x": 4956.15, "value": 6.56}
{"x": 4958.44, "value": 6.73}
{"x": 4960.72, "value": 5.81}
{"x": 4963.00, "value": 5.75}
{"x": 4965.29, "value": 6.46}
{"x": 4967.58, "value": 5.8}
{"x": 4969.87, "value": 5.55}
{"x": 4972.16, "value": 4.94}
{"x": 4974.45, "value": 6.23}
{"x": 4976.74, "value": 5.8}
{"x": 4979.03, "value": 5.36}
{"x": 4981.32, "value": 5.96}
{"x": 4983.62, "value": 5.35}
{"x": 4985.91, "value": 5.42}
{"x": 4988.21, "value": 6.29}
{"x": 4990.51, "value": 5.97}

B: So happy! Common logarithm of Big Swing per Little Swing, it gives 0.20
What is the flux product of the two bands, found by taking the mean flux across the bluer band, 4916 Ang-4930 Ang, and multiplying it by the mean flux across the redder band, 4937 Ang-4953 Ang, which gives 32.3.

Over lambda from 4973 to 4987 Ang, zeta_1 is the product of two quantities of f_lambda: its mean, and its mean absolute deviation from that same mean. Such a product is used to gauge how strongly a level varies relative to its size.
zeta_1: 1.76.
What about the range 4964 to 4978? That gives 2.13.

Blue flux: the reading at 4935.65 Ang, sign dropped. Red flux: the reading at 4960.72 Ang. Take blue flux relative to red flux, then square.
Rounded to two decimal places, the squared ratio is 1.18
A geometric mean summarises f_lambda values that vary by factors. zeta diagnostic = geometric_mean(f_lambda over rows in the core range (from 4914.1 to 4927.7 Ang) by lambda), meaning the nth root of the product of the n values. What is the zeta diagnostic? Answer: 5.43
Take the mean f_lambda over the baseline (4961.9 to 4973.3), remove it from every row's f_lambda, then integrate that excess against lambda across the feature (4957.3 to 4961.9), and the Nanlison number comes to 2.6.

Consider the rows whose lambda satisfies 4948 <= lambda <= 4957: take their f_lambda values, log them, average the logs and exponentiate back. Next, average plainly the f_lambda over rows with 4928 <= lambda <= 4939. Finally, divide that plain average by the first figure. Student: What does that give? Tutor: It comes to 0.92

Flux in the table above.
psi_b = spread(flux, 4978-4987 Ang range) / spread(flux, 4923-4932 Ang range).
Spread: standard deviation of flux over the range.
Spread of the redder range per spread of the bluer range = 0.48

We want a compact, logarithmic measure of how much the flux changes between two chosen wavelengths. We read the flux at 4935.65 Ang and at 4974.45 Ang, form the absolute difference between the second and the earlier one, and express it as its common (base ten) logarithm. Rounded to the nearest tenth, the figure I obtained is -1.2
